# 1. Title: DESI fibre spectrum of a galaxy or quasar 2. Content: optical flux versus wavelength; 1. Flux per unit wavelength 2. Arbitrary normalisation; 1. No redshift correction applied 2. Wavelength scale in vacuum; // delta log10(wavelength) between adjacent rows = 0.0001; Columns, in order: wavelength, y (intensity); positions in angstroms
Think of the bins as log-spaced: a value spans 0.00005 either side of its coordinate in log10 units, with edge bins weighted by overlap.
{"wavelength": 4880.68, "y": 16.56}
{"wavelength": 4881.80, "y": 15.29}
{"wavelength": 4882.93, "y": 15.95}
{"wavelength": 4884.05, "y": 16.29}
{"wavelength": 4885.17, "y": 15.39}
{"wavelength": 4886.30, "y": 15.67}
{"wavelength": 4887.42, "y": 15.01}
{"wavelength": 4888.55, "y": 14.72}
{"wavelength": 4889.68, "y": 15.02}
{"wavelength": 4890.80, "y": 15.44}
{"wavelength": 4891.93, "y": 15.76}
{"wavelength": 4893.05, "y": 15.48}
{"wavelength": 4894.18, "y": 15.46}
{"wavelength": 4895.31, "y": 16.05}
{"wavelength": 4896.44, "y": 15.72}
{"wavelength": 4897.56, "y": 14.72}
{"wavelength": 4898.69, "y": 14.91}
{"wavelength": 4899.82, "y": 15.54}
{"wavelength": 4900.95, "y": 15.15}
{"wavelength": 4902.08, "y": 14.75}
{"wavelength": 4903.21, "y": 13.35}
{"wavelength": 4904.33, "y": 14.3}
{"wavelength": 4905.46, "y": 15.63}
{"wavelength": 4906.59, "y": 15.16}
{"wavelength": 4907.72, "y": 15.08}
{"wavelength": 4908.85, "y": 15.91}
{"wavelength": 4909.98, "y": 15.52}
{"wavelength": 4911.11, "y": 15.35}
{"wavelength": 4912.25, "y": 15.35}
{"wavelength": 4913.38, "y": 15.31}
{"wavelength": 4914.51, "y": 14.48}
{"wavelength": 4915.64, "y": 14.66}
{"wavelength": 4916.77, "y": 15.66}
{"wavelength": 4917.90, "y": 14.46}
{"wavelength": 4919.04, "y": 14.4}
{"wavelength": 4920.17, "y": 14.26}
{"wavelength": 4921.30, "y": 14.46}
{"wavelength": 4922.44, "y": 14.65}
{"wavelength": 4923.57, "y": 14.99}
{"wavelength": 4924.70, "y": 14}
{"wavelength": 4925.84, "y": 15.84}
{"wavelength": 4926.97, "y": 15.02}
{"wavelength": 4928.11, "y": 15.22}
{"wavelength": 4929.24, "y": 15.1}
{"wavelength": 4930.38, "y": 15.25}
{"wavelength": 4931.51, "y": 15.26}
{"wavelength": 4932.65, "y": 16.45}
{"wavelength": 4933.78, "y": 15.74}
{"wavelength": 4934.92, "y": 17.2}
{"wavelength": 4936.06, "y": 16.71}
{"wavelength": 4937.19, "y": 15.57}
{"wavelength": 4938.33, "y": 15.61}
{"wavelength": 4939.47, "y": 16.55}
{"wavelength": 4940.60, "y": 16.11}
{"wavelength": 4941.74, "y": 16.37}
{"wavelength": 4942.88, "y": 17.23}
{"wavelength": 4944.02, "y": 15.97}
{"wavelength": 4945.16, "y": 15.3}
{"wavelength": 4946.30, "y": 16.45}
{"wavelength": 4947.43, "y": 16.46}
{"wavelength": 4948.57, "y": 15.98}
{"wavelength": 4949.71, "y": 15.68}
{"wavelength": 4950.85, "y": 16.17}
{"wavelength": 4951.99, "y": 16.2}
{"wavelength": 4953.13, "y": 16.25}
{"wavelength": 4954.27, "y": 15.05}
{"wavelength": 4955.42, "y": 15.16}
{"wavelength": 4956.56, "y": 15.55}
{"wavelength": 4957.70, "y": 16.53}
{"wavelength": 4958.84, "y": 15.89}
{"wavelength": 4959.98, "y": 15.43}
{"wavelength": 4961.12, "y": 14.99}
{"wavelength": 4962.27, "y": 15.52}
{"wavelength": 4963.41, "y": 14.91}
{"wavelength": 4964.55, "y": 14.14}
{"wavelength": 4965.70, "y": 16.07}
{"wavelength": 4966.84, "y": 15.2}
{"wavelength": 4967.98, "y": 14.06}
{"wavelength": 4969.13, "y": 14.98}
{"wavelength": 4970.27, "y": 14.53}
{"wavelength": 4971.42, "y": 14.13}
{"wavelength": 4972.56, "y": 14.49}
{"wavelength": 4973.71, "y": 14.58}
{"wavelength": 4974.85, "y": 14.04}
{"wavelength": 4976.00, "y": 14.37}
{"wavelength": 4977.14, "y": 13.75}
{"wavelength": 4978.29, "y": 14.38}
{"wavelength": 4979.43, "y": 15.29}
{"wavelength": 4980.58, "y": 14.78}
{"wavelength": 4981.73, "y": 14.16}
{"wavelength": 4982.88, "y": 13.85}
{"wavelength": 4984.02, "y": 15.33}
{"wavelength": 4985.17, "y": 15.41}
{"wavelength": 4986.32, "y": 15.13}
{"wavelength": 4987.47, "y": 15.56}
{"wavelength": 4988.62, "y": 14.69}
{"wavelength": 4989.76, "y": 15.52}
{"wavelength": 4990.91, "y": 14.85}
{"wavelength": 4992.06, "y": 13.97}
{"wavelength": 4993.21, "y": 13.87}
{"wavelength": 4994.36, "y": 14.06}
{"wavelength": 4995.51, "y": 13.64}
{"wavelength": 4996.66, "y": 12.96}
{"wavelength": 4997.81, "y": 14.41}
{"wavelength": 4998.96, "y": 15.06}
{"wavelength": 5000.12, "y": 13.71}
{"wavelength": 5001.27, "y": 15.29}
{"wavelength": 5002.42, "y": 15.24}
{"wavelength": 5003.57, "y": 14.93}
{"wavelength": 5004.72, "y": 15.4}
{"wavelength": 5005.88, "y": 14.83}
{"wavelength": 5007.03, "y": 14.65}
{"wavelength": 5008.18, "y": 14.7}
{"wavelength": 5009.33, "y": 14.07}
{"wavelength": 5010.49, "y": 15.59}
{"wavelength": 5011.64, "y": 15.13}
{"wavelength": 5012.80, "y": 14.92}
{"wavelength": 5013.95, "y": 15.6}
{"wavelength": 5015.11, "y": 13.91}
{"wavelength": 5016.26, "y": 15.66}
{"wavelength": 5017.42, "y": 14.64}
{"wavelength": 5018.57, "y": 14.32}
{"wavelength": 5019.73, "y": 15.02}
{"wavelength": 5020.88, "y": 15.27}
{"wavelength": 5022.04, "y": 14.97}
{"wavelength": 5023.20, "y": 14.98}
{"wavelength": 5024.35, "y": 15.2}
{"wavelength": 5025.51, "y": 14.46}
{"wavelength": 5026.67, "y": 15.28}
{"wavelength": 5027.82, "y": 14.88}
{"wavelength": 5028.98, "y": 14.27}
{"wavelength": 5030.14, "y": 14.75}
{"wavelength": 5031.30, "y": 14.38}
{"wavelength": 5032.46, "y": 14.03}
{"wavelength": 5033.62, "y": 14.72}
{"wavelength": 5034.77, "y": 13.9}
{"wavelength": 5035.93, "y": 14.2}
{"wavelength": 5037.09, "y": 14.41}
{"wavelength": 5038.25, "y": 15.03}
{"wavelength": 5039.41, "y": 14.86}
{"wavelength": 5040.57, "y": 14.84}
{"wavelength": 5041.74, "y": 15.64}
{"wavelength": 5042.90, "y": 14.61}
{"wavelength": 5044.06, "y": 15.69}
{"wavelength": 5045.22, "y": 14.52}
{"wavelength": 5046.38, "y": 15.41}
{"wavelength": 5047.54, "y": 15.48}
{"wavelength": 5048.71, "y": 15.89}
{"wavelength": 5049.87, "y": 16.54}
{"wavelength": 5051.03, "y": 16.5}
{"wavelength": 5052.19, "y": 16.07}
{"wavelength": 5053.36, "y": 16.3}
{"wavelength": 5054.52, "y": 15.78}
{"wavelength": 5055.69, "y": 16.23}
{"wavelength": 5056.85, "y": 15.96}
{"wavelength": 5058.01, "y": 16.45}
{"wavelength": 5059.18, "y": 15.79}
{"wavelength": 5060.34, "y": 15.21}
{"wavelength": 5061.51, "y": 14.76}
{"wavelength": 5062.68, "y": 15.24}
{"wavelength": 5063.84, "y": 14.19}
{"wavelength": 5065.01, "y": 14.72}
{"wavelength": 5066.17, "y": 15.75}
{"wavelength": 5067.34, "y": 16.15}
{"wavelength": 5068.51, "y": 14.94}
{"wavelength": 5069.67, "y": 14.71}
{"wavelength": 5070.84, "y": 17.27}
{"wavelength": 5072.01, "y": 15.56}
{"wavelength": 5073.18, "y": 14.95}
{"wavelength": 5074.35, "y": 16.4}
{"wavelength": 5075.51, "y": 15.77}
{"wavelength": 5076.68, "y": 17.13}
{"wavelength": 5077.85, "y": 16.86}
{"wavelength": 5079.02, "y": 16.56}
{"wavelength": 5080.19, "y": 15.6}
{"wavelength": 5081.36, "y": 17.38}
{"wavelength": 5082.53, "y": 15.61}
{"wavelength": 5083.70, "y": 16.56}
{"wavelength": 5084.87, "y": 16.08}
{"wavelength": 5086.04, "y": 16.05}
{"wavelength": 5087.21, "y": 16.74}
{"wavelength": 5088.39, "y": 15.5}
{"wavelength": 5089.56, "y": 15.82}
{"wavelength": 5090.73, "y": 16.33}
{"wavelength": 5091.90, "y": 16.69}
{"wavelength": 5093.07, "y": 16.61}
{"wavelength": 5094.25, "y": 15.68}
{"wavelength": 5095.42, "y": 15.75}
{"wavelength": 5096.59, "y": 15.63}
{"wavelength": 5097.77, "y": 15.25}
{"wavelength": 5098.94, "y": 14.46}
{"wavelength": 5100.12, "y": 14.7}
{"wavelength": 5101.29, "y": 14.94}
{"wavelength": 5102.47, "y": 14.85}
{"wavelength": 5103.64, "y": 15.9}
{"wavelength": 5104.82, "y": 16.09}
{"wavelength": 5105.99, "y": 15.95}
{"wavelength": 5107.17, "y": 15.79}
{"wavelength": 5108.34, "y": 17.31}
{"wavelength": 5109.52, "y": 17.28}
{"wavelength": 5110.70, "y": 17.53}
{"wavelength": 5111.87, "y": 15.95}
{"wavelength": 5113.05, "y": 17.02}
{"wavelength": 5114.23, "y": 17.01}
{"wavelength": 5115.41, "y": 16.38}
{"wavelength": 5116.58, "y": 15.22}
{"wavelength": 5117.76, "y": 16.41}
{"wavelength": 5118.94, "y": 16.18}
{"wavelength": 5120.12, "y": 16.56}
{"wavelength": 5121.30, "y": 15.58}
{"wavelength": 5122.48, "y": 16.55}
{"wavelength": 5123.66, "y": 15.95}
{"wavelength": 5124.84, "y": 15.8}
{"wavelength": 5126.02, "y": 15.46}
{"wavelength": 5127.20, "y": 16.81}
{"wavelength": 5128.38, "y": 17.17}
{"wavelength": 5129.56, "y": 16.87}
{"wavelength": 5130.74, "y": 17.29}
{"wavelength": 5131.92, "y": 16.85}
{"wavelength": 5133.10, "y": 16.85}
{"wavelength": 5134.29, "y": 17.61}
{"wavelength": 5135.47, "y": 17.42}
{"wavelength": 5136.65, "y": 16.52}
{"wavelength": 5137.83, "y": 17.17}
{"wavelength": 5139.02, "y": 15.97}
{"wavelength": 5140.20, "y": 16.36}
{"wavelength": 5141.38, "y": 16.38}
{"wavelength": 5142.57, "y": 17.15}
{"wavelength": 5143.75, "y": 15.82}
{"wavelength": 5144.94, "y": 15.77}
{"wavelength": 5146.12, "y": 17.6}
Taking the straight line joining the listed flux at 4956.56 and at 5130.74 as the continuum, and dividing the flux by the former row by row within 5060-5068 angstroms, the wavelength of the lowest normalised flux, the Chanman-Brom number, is 5063.84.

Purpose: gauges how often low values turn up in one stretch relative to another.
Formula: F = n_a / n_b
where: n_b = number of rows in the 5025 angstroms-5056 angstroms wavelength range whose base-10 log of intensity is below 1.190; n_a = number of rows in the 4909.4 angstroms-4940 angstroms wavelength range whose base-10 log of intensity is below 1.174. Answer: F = 0.44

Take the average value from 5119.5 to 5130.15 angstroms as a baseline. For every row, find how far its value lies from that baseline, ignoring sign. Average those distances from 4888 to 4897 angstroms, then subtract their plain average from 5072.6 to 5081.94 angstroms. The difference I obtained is 0.17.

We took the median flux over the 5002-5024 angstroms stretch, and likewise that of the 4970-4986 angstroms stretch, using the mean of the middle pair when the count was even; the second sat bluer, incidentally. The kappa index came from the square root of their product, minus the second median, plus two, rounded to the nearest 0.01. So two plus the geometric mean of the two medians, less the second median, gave 2.27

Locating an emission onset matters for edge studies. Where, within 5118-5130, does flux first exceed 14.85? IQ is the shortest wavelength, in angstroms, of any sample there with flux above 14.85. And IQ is 5118.94 angstroms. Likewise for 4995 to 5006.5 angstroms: 4998.96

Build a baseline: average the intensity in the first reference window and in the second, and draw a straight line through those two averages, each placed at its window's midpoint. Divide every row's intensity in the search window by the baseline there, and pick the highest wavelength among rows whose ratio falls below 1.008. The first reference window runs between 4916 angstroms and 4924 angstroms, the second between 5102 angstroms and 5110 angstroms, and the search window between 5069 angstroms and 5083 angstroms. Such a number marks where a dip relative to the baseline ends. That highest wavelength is 5082.53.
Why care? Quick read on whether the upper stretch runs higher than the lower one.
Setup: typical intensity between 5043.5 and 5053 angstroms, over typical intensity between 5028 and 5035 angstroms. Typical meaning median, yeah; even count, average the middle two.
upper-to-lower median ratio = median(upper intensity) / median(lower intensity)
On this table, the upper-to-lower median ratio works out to 1.10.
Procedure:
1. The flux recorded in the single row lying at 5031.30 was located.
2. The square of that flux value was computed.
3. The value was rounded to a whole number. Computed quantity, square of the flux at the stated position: 207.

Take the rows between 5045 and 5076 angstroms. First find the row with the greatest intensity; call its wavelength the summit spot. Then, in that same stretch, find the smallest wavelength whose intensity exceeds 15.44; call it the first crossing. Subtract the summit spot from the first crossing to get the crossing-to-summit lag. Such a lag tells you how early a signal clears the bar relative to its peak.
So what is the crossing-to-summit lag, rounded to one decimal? -23.3 angstroms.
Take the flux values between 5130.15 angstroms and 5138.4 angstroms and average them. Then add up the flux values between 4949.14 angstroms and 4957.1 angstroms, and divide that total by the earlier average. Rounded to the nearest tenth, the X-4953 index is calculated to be 6.4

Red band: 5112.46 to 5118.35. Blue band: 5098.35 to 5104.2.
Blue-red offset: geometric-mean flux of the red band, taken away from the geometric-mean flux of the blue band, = -1.4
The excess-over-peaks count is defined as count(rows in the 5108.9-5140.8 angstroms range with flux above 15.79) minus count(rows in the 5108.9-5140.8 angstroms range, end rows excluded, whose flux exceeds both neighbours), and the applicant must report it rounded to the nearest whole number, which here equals 15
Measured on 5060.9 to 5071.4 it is 0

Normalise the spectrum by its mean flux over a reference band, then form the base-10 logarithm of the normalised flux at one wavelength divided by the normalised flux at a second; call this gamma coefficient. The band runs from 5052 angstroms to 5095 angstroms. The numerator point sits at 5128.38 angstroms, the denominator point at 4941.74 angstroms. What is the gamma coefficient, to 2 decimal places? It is 0.02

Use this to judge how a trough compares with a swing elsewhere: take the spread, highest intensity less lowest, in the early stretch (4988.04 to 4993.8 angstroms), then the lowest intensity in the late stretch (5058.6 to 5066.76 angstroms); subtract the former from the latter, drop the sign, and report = 12.5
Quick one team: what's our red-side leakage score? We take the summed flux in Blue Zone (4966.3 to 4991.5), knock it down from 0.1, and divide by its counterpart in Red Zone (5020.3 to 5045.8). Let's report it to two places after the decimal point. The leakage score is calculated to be -0.99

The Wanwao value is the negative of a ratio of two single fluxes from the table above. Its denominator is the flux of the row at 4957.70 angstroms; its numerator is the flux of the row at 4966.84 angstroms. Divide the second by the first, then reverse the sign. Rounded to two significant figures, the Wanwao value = -0.92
